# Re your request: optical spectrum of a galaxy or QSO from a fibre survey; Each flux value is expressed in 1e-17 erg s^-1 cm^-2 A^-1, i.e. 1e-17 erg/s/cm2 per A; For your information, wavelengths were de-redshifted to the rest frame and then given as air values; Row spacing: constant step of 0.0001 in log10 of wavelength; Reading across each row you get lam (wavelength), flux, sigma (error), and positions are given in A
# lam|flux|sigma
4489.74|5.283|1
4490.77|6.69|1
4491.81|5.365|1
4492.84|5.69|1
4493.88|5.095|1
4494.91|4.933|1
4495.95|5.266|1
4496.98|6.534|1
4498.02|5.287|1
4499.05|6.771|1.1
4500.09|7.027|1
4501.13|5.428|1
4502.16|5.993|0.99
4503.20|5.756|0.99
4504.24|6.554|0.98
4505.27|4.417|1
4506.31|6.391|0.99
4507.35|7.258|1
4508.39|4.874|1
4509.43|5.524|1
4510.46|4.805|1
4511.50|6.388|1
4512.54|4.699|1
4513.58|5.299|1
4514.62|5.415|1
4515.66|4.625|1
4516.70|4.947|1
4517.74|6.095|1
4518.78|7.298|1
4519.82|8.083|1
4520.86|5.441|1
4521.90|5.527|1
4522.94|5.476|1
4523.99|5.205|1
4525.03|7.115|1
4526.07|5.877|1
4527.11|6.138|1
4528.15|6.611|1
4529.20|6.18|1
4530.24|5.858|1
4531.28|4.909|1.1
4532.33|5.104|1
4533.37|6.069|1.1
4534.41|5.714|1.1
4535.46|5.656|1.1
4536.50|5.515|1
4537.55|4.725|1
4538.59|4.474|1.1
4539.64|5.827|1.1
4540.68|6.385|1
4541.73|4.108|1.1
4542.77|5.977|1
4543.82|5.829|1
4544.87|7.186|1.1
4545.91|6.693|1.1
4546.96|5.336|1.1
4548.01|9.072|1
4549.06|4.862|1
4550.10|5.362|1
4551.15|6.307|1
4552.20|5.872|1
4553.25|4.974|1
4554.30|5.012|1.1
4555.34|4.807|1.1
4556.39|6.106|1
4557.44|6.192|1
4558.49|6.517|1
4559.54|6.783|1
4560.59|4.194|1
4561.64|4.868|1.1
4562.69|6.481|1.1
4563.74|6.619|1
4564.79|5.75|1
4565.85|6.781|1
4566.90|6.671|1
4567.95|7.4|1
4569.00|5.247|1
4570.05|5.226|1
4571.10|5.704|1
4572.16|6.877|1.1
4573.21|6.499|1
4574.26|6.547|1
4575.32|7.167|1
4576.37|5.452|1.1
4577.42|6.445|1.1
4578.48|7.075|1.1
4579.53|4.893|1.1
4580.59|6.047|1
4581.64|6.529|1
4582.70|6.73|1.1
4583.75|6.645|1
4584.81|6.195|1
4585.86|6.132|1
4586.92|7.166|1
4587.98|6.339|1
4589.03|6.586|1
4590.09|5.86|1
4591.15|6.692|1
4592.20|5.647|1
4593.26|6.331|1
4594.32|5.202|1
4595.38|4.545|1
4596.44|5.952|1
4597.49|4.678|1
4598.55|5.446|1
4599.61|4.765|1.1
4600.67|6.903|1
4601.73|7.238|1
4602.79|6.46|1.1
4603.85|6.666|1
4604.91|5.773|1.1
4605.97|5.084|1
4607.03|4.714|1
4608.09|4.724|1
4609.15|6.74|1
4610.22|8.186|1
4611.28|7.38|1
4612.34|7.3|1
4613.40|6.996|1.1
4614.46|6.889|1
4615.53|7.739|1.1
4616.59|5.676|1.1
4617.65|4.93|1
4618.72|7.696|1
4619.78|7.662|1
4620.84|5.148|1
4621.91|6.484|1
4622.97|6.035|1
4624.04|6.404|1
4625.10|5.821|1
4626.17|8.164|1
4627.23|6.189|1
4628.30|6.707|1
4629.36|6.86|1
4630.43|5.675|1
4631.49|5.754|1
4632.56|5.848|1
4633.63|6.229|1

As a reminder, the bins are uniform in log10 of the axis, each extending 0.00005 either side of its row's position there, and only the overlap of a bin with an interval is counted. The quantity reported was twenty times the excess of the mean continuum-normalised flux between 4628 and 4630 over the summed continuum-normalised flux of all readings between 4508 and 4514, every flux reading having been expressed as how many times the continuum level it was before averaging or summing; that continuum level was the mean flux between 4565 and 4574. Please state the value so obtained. -79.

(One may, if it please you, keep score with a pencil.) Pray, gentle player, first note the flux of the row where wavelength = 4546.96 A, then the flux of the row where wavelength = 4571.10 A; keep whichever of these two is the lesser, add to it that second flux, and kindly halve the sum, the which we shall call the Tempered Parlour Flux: 5.5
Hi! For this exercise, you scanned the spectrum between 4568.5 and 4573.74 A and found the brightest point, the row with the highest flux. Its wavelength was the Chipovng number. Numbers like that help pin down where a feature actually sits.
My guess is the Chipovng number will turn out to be 4572.16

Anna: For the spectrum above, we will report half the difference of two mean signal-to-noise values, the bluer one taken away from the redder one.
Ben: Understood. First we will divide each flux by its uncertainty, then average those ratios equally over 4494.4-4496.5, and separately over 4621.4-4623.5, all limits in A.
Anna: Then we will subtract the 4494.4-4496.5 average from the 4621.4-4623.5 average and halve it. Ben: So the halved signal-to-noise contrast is 0.6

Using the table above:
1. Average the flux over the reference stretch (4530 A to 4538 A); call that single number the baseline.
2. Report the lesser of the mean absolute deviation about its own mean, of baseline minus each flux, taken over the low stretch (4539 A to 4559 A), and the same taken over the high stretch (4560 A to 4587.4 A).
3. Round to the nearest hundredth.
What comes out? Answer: 0.66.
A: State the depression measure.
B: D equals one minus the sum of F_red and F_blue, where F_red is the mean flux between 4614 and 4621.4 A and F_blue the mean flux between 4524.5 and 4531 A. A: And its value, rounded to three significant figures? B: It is -11.8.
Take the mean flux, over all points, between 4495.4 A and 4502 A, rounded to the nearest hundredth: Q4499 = 6.05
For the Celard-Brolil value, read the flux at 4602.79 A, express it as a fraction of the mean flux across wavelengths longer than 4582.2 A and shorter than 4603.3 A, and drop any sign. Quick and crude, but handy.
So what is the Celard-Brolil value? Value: 1.06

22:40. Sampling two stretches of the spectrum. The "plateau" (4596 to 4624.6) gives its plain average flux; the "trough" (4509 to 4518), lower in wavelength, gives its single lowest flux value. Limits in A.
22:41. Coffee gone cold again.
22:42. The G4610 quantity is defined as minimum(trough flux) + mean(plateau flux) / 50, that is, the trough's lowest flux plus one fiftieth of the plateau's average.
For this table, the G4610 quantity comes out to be 4.75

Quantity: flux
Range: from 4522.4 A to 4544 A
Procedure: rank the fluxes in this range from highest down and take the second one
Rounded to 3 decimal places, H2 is 6.611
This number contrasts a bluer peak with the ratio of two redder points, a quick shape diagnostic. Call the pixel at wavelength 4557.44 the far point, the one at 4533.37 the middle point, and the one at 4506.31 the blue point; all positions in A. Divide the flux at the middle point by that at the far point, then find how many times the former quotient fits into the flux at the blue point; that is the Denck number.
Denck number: 6.5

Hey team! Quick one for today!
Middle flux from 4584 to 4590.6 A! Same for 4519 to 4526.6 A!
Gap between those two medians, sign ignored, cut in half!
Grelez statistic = 0.37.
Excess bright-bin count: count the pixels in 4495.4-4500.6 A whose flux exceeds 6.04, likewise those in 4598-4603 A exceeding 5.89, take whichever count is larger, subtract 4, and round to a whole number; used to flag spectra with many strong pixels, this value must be -1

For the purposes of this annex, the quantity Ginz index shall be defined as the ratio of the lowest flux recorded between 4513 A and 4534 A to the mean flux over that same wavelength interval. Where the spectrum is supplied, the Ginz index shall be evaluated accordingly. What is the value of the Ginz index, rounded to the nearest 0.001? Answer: 0.789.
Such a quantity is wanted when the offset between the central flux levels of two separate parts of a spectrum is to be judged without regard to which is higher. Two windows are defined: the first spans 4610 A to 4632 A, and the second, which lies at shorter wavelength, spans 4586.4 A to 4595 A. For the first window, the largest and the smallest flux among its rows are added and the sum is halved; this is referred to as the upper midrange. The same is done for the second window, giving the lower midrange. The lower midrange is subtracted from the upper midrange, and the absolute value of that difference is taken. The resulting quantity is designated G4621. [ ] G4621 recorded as 0.37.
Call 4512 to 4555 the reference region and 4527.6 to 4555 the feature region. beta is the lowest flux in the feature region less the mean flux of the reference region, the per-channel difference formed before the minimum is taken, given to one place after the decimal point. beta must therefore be -1.7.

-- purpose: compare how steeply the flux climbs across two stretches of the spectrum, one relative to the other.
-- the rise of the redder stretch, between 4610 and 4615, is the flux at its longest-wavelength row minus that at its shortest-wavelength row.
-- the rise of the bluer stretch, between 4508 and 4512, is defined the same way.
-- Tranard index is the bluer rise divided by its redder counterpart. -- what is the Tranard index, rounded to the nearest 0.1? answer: -1.2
